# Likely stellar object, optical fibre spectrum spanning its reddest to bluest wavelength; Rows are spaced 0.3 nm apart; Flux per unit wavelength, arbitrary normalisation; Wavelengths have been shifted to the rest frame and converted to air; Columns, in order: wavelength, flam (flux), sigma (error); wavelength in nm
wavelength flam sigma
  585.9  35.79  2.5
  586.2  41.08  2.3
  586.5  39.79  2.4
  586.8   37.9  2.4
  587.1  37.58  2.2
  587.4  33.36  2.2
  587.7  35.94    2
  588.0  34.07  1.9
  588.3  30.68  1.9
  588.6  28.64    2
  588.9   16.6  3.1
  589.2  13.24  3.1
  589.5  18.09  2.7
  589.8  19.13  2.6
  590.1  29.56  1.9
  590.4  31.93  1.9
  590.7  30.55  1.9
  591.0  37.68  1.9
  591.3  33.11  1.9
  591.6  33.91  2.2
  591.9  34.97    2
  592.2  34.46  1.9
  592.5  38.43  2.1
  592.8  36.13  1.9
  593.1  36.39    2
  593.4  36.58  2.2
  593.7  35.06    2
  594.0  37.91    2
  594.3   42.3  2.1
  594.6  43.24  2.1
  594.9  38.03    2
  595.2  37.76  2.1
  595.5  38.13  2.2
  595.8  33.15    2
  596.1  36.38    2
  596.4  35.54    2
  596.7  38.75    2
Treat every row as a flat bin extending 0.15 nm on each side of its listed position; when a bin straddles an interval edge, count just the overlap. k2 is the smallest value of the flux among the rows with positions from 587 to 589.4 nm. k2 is 13.24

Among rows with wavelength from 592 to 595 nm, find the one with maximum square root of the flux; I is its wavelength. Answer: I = 594.6 nm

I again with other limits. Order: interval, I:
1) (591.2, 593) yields 592.5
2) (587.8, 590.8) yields 588.0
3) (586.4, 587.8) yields 586.5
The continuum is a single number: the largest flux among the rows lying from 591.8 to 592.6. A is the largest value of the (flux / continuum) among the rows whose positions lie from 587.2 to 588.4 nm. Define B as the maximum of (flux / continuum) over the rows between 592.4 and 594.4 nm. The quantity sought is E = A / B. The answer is 0.85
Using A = 0.94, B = 1.10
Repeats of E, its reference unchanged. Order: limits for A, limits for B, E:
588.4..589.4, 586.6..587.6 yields 0.76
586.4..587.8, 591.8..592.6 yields 1.04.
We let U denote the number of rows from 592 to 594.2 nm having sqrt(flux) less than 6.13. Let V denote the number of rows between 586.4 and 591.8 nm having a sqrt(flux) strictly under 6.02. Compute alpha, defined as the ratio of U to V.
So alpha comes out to 0.4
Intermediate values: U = 5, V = 14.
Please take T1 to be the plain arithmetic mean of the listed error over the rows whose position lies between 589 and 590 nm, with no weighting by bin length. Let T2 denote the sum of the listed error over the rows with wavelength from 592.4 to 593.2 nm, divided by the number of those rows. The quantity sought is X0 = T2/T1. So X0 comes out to 0.71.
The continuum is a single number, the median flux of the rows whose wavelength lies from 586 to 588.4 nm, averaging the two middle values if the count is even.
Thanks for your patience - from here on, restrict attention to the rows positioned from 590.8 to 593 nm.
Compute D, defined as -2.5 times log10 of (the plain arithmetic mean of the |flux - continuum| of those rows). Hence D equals -0.7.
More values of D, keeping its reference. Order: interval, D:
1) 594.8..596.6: -0.4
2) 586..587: -1.1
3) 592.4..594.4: -0.5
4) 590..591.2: -1.7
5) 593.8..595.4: -1.2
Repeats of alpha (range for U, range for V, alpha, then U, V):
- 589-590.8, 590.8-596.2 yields 0.9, 6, 7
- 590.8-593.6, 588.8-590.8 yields 1.0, 7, 7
